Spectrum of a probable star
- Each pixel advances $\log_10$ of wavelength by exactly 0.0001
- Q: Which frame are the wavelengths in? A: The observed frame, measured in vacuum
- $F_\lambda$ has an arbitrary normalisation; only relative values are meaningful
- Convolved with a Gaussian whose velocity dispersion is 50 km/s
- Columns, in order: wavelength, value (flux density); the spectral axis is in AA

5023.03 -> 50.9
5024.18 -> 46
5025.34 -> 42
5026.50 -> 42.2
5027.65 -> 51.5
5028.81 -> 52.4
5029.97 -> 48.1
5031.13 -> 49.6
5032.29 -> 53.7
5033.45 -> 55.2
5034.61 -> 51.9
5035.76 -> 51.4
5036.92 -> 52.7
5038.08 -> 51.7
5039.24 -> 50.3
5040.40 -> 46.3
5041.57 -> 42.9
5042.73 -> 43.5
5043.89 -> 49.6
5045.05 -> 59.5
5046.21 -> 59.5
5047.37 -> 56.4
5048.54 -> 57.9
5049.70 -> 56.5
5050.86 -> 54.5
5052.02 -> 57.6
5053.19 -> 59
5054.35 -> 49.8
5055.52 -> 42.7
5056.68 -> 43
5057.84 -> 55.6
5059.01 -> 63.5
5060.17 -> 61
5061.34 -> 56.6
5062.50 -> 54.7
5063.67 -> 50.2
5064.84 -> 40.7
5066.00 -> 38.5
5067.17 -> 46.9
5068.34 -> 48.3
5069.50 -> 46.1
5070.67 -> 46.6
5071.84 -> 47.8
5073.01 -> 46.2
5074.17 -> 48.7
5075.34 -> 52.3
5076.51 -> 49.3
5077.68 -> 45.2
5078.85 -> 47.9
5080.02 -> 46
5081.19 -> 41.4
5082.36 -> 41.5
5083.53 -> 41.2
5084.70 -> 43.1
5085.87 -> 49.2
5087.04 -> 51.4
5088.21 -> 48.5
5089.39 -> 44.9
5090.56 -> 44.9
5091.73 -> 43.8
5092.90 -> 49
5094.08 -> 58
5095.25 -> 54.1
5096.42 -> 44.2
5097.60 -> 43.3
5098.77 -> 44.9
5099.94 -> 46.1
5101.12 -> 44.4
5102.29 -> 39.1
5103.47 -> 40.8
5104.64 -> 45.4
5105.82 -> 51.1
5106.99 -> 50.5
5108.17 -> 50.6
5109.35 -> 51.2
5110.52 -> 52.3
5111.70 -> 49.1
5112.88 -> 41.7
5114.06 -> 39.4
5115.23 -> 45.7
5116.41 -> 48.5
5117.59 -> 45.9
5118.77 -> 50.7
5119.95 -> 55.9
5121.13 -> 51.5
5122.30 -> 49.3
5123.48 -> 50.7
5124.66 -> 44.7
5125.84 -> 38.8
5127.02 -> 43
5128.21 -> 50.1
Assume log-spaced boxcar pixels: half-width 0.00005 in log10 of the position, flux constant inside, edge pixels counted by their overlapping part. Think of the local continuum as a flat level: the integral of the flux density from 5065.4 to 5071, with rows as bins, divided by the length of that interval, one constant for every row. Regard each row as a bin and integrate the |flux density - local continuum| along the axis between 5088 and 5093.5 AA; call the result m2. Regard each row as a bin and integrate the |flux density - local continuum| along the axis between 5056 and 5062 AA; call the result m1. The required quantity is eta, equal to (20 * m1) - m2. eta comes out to 1362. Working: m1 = 69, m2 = 10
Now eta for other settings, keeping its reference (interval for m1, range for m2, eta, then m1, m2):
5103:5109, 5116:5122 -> 482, 26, 32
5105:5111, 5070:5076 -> 661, 34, 18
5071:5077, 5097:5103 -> 410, 21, 12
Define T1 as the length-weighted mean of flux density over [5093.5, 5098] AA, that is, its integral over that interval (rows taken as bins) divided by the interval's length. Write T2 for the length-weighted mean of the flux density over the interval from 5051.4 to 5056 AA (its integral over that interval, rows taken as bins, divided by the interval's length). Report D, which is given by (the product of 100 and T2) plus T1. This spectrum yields 5294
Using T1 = 50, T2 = 52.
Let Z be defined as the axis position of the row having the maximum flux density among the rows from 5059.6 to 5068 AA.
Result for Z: 5060.17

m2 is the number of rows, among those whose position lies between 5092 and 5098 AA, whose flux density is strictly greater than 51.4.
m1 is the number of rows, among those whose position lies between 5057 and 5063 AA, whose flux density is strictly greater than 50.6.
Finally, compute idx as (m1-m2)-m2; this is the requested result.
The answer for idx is 1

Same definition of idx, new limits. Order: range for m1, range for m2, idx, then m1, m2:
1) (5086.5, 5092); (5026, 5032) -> -3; 1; 2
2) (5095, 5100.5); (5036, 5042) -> -3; 1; 2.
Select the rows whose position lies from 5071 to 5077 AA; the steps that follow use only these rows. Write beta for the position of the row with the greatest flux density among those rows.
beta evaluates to 5075.34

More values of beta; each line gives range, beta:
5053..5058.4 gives 5053.19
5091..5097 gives 5094.08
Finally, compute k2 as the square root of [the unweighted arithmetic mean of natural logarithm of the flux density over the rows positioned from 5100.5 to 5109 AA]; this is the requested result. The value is 1.96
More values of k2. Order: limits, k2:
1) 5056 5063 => 2.00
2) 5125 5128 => 1.93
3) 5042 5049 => 2.00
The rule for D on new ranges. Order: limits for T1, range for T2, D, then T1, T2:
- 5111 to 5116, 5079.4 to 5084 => 4304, 44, 43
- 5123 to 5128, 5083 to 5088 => 4694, 45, 46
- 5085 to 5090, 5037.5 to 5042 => 4835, 48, 48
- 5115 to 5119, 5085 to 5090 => 4862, 48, 48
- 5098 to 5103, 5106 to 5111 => 5161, 44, 51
